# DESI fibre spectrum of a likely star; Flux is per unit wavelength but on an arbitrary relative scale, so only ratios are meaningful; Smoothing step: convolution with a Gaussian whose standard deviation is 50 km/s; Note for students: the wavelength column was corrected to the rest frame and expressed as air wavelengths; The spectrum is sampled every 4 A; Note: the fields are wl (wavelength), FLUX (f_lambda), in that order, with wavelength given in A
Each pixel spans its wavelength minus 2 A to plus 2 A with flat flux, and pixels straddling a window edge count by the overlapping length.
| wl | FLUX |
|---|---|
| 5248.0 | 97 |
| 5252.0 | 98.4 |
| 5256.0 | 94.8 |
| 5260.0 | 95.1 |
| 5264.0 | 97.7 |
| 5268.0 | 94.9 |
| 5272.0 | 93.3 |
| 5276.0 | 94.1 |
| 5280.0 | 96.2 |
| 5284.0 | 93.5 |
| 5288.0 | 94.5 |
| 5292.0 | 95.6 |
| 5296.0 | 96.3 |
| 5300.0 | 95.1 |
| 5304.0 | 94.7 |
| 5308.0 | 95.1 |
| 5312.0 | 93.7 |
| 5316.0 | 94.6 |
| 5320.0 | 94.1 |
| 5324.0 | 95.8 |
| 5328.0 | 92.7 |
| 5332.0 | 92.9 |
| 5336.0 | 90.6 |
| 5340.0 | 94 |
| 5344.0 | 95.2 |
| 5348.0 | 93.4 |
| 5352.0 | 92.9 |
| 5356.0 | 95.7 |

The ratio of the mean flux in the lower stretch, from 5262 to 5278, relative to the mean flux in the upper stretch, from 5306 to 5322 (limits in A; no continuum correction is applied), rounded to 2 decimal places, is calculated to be 1.01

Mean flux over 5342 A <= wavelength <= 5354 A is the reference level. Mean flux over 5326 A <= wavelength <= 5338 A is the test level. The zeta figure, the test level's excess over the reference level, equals -1.8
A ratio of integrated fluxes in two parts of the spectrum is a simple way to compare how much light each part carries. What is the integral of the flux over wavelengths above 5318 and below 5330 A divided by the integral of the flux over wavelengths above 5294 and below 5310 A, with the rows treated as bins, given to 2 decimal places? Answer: 0.74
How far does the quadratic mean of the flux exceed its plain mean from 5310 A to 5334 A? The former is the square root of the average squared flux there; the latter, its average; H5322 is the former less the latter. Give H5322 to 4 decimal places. 0.0058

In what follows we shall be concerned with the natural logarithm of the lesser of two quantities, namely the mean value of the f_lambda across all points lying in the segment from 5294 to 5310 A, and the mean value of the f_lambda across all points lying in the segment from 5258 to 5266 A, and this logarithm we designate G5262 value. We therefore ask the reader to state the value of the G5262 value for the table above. 4.557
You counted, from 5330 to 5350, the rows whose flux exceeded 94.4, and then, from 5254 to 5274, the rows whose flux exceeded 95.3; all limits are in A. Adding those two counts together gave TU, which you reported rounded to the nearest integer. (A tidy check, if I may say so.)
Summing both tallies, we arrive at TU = 2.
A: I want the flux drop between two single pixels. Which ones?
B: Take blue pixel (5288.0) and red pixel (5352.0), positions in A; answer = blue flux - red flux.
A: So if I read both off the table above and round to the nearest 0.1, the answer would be 1.6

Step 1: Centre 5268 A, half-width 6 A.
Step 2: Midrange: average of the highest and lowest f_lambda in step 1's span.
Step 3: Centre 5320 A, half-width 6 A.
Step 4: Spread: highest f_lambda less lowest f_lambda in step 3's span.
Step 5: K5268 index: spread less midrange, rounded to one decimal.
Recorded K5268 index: -93.8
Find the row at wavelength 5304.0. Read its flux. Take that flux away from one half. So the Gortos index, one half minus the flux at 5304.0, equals -94.2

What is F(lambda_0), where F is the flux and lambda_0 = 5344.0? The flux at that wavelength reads 95.2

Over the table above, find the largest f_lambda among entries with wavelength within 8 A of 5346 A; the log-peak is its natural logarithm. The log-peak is 4.556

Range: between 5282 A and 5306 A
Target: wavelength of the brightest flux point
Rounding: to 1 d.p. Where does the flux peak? 5296.0 A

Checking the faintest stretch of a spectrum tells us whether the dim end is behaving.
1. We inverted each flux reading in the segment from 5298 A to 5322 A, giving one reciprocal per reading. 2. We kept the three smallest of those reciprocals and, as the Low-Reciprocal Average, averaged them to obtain 0.0105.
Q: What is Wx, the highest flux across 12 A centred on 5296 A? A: 96.3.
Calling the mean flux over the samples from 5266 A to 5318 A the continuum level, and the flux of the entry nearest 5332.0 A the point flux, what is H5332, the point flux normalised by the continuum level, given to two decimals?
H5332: 0.98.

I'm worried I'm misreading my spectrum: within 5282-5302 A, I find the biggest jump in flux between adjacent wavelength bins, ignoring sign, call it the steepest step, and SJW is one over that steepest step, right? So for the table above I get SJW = 0.8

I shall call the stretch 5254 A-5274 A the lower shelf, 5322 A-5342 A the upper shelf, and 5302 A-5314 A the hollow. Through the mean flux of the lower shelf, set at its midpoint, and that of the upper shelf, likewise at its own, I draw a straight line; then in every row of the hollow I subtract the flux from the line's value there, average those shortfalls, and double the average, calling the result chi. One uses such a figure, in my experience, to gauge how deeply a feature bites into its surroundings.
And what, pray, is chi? -1.22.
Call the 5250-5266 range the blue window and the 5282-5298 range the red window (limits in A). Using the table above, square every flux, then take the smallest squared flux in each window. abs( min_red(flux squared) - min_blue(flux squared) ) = 245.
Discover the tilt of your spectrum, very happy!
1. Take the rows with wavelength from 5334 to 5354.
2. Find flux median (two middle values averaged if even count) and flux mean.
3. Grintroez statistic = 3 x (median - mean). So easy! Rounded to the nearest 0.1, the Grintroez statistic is 0.5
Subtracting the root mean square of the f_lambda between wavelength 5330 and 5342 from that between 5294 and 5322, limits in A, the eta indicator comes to 2.3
